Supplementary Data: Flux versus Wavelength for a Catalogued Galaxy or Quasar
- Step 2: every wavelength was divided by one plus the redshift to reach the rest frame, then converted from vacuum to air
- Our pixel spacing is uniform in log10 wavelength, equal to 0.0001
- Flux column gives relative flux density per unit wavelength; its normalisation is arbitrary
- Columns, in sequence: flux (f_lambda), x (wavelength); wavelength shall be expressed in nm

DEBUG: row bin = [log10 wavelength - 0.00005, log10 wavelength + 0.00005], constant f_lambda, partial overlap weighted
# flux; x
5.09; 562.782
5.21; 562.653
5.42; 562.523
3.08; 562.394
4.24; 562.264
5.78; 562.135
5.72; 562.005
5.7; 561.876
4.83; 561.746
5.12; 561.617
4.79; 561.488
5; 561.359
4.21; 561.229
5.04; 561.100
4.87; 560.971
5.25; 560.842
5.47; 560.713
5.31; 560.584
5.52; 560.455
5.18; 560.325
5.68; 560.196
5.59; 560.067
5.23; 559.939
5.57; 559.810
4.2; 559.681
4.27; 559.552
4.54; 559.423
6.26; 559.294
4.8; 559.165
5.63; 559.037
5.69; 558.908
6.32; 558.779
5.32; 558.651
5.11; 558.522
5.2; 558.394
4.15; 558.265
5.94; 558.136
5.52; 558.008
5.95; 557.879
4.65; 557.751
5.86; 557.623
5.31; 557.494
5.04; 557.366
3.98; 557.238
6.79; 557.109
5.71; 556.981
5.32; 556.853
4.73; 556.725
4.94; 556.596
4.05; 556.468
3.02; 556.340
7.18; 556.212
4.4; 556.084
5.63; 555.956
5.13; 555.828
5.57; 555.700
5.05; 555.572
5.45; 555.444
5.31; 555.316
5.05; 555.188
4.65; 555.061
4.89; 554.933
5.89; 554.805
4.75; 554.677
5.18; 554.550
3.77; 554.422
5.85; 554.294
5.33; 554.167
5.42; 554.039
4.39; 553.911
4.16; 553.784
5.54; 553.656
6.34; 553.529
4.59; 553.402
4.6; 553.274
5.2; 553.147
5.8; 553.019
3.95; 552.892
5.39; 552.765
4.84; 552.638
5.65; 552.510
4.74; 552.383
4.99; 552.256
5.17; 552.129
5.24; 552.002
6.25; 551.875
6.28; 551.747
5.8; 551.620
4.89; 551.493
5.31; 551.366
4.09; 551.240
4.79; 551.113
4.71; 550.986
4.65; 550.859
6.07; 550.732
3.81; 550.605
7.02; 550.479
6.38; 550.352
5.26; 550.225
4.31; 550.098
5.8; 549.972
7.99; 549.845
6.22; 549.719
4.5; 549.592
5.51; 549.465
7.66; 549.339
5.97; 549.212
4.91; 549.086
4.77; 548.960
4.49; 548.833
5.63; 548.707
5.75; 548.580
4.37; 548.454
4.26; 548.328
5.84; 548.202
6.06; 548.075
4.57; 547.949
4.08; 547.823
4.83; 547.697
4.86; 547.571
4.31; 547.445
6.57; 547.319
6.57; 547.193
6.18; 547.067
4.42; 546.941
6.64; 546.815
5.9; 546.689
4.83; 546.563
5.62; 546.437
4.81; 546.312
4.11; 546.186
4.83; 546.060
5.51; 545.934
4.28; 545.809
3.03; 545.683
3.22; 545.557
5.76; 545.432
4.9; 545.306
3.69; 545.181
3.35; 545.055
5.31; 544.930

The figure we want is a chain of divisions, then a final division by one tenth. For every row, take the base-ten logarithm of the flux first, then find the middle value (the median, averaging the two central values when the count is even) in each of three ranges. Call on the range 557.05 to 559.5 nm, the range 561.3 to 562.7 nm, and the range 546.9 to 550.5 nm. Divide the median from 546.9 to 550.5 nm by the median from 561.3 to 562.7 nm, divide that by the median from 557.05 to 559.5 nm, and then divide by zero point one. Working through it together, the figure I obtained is 14.4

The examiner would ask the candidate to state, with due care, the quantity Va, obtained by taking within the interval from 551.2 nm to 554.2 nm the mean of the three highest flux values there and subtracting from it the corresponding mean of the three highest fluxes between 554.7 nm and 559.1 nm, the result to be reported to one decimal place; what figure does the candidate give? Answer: -0.5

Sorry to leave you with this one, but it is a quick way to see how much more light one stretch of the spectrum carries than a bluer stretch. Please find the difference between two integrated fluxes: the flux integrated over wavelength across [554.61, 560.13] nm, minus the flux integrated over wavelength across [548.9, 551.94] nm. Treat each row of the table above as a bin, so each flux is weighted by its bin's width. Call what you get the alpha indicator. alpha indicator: 12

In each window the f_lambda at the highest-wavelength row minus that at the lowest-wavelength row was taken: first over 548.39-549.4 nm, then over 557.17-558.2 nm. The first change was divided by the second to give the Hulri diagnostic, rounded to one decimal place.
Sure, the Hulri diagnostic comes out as 1.7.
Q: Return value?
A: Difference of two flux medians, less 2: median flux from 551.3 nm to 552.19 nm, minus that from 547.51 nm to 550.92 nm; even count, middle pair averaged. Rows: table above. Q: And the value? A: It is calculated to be -1.95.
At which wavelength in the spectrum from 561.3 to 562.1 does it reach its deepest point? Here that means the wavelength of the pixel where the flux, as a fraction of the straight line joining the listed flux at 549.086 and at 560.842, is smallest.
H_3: 561.488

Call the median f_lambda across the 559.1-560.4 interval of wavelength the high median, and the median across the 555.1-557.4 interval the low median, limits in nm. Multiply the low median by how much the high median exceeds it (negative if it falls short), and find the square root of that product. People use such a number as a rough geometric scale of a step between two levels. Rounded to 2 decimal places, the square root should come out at 0.77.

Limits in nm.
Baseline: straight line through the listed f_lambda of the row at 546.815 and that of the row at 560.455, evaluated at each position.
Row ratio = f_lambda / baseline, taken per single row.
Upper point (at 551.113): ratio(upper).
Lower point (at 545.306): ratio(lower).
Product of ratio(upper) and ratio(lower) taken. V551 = 0.55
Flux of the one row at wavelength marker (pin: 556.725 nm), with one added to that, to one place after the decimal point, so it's 5.7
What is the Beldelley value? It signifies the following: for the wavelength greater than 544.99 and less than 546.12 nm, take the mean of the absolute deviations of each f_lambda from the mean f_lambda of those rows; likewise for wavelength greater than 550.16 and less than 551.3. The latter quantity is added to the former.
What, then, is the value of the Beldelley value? 1.73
